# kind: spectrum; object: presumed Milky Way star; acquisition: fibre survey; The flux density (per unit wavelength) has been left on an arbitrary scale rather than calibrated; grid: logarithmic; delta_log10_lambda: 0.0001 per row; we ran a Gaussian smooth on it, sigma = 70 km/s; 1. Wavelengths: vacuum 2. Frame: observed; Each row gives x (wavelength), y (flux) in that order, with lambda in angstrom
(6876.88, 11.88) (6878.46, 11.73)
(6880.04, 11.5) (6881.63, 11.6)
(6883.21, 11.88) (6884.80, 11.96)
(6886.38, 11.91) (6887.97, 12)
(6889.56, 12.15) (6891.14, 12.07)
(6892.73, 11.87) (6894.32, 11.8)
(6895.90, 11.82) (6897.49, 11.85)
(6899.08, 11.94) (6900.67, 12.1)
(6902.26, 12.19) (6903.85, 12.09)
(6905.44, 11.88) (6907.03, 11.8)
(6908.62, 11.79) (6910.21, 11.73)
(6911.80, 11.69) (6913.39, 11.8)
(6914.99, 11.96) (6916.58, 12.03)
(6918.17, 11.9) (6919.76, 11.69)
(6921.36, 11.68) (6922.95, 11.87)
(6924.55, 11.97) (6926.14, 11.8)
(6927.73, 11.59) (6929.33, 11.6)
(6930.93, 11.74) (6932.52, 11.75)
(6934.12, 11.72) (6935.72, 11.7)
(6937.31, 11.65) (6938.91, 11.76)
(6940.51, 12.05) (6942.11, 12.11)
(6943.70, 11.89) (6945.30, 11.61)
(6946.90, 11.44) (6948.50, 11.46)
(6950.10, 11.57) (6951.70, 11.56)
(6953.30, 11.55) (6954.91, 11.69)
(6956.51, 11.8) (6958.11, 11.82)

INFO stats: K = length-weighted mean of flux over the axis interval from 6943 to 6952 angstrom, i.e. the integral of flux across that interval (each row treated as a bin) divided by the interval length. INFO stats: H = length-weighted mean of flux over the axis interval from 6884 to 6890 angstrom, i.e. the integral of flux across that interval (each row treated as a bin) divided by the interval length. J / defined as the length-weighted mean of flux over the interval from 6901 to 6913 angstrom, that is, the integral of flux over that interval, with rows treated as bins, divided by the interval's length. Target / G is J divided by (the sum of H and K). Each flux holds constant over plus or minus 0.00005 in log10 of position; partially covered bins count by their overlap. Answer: 0.505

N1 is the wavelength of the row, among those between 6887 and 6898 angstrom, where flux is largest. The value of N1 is 6889.56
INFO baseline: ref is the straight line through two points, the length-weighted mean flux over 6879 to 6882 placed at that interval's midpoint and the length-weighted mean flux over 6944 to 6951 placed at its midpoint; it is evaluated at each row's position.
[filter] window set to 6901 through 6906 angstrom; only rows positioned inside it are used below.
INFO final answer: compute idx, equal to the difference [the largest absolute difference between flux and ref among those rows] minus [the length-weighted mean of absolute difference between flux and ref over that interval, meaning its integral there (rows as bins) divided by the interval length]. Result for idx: 0.12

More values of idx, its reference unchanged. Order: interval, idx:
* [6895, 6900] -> 0.07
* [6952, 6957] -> 0.14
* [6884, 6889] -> 0.04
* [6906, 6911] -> 0.02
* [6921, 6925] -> 0.12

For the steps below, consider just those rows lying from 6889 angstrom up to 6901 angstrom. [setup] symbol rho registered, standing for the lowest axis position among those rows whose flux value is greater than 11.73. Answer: 6889.56 angstrom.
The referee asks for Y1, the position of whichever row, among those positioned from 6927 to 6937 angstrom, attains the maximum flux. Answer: 6932.52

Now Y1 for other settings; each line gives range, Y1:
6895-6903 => 6902.26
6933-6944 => 6942.11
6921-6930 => 6924.55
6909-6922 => 6916.58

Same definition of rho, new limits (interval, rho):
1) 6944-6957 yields 6956.51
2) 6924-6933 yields 6924.55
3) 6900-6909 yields 6900.67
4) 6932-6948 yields 6932.52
